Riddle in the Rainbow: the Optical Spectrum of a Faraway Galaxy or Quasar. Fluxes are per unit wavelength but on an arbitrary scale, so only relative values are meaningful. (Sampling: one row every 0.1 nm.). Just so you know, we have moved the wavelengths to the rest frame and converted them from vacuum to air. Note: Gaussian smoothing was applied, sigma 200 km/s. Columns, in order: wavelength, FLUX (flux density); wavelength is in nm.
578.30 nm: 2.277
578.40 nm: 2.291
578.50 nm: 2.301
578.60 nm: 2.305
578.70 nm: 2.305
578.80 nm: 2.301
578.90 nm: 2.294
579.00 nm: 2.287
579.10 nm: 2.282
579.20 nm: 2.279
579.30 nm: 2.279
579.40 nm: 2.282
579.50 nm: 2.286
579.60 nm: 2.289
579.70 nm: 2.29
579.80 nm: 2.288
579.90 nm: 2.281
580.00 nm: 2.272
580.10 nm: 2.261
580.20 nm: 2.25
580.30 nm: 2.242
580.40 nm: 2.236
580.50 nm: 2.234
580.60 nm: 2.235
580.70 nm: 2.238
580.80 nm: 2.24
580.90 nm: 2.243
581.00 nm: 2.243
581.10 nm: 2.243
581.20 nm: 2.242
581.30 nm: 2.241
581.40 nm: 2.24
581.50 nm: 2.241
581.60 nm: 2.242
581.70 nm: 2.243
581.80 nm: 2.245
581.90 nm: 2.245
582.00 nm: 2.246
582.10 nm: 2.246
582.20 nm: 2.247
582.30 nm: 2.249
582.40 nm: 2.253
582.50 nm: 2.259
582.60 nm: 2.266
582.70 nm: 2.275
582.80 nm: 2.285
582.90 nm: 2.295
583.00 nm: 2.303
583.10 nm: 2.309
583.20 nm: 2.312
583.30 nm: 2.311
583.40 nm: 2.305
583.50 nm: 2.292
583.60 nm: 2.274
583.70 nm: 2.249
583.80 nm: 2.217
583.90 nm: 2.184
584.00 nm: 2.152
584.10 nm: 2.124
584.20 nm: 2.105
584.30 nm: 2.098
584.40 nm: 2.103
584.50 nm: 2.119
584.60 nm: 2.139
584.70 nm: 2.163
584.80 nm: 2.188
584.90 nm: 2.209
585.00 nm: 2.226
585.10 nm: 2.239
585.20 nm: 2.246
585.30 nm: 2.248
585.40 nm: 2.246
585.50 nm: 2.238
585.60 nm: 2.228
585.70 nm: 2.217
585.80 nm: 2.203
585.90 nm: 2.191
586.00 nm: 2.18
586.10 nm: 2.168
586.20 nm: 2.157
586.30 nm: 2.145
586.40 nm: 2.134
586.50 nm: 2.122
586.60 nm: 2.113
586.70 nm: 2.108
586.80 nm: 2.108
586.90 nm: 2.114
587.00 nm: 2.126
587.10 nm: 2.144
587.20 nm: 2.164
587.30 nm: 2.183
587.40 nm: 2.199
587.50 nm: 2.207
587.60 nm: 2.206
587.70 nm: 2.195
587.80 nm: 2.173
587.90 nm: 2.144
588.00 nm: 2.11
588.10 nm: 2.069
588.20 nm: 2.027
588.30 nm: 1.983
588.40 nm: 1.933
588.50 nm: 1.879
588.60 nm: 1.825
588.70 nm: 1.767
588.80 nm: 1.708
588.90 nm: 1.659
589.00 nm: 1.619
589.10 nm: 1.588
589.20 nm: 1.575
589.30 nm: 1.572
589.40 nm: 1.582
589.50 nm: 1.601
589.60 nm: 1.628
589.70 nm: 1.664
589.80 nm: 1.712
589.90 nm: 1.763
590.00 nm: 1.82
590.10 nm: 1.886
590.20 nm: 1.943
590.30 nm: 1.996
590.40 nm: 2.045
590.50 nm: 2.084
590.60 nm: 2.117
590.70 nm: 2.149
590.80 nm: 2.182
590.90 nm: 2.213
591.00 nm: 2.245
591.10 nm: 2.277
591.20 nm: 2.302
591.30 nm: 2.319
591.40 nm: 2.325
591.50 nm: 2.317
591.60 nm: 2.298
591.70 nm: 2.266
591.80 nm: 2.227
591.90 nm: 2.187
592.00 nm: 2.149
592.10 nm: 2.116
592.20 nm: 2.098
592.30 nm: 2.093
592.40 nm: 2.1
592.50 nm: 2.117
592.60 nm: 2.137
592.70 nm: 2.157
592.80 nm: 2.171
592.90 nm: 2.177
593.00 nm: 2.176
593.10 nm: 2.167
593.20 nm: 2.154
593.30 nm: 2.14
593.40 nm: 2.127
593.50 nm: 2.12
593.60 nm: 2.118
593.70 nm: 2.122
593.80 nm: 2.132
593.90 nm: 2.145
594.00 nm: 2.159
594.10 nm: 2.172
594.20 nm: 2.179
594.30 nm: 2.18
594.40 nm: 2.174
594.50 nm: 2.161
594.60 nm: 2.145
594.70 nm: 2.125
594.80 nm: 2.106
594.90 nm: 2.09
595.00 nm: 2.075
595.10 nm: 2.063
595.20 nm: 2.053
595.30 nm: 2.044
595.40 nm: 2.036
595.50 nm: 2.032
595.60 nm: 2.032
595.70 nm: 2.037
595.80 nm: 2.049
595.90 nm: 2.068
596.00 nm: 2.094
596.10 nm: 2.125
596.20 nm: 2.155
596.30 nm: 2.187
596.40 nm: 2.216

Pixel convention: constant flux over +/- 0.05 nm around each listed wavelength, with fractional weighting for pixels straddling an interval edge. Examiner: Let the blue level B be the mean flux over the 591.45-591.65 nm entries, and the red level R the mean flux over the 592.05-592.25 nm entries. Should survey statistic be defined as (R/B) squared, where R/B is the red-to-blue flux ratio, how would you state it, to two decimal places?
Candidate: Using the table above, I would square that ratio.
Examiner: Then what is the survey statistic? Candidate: 0.83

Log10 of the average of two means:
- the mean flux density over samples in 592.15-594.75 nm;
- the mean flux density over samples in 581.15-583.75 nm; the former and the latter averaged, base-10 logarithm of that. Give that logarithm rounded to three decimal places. 0.343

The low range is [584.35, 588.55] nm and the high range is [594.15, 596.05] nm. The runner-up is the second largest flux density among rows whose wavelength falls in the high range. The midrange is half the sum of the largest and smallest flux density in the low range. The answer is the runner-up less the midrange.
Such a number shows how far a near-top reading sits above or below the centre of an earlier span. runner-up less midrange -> 0.12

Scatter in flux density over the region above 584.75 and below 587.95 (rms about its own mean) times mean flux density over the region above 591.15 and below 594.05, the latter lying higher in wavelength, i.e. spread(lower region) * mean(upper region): 0.10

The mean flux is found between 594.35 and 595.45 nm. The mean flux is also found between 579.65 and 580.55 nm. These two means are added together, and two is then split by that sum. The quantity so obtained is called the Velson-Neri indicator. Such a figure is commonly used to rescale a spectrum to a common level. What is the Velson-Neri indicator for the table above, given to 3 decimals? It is 0.459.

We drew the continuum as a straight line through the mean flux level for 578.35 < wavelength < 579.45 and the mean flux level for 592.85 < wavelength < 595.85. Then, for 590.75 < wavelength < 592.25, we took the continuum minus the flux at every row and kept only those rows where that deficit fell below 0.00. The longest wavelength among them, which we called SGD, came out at 592.00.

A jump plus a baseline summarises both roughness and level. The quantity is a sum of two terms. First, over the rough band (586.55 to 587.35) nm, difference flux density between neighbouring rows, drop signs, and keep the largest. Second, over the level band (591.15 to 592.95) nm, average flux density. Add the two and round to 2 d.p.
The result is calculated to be 2.22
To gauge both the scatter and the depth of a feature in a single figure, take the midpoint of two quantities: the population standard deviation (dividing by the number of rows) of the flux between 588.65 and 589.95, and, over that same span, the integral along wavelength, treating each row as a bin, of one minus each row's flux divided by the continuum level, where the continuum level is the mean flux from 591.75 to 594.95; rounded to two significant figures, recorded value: 0.18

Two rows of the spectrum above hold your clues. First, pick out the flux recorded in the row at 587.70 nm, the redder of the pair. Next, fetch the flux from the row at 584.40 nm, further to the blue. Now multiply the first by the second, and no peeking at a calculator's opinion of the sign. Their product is 4.62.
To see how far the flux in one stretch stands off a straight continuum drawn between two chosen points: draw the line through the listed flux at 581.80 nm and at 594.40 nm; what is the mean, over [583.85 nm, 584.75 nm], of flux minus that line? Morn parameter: -0.10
